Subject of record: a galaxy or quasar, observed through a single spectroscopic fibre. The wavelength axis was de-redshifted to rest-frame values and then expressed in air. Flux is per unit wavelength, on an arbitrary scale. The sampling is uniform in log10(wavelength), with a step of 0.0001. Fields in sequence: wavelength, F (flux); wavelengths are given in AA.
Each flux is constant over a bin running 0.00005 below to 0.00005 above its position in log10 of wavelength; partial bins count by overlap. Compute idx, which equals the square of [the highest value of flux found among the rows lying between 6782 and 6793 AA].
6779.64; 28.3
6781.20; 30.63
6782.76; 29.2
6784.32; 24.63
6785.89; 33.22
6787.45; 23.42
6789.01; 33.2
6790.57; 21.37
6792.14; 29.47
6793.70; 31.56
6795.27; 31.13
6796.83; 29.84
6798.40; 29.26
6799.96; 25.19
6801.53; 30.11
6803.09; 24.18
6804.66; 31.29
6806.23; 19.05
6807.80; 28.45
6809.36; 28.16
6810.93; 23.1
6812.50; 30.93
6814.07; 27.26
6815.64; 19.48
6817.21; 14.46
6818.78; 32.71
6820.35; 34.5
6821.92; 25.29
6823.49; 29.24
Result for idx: 1104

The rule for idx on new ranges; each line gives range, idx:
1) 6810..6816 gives 957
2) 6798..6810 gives 979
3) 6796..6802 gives 907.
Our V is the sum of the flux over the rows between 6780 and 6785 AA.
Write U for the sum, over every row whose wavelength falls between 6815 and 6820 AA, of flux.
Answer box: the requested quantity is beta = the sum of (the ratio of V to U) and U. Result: 67.9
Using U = 67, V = 84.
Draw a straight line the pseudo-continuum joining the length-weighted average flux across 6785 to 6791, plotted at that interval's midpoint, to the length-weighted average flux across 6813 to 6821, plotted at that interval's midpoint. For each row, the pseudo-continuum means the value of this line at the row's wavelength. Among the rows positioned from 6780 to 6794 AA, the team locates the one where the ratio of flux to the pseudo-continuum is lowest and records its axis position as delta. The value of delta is 6790.57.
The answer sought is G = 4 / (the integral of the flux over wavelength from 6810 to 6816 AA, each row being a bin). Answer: 0.0260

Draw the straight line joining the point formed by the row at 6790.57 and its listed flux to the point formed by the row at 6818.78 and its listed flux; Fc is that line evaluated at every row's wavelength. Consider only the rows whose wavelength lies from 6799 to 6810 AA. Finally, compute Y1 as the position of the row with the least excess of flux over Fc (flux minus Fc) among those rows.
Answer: 6806.23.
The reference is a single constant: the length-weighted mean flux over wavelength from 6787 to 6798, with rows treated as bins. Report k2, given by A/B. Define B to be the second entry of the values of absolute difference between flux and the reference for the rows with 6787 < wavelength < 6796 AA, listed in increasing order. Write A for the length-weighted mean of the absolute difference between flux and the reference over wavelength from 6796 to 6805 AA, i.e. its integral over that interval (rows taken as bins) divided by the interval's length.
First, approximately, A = 2.3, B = 2.4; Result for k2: 0.9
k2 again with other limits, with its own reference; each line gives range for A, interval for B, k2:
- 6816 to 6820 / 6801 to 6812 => 14.9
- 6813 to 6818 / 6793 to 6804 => 7.3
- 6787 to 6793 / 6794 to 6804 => 4.0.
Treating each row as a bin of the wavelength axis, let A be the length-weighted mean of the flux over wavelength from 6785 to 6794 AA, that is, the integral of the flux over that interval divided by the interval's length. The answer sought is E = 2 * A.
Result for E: 57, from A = 28.5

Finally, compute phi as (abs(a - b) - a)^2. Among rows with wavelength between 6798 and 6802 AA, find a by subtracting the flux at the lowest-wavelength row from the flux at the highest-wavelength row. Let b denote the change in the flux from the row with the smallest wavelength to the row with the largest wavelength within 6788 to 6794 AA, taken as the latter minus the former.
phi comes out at 3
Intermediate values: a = 1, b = -1.6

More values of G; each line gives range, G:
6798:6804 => 0.0245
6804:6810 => 0.0250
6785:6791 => 0.0237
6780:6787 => 0.0197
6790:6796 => 0.0233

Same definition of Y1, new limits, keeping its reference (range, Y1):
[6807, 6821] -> 6817.21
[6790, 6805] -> 6803.09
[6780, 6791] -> 6790.57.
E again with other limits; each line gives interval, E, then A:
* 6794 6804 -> 57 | 28.5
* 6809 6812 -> 51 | 25.7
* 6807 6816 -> 53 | 26.5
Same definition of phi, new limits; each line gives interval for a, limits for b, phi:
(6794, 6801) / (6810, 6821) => 542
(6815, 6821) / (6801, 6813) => 1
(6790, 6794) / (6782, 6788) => 33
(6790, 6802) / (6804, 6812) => 67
